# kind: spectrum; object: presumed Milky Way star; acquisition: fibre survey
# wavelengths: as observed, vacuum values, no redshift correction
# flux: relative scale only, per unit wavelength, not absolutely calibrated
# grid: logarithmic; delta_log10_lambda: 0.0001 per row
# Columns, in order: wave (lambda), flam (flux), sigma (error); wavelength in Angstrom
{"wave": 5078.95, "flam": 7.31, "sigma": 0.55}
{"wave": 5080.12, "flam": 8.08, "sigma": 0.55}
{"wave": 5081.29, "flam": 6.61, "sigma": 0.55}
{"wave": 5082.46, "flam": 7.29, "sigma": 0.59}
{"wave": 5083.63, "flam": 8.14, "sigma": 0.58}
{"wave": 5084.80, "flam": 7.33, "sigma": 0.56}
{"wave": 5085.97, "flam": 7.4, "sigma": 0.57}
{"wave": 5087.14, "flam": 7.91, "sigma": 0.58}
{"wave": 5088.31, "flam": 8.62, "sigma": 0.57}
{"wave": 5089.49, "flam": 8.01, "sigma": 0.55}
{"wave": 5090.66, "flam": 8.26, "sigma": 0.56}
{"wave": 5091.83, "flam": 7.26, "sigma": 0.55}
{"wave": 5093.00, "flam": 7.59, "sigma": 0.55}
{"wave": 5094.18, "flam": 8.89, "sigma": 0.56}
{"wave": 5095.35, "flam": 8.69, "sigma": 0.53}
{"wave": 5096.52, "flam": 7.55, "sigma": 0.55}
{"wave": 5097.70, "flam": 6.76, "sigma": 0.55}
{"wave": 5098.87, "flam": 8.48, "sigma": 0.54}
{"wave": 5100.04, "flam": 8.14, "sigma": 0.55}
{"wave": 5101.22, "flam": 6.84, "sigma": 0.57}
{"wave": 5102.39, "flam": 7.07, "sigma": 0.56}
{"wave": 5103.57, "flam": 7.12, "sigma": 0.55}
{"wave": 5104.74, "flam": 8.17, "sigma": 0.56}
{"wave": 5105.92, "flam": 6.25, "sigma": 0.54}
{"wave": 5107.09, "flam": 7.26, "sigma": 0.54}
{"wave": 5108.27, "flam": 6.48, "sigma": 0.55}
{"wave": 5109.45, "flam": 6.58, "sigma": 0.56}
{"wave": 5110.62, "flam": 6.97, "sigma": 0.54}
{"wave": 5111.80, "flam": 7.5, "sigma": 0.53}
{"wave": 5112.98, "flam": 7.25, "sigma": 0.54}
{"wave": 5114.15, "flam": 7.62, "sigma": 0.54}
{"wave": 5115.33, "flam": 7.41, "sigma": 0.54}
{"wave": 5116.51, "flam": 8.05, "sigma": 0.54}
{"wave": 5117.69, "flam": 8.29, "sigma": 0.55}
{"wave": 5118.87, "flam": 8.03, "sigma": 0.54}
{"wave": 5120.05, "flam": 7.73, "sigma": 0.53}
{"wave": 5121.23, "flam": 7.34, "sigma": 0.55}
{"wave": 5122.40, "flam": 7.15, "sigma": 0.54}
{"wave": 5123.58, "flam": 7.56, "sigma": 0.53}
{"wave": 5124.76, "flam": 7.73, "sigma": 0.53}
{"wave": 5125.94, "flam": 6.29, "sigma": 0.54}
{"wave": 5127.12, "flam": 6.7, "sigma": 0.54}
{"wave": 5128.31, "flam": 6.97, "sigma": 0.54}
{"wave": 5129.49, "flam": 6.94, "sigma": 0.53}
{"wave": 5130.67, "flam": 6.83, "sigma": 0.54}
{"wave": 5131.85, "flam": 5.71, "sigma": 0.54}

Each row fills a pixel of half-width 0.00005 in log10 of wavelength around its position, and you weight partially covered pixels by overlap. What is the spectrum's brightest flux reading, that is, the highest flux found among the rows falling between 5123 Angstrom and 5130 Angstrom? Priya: 7.73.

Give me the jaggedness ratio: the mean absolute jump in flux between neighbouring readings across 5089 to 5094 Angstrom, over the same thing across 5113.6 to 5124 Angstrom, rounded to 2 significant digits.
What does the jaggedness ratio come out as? 1.6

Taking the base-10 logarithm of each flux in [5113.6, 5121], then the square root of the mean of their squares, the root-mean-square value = 0.895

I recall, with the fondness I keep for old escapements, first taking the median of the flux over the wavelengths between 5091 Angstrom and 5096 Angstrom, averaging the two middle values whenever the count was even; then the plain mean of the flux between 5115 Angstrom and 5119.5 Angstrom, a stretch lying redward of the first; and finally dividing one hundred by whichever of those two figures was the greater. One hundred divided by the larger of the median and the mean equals 12.3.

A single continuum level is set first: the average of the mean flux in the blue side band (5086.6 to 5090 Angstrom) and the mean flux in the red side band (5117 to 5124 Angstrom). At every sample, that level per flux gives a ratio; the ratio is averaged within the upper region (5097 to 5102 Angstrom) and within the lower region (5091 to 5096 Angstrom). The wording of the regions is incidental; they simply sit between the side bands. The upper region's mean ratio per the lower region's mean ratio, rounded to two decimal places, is 1.08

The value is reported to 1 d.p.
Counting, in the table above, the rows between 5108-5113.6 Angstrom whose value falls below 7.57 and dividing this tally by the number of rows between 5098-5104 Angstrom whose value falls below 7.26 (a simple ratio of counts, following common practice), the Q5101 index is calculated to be 1.7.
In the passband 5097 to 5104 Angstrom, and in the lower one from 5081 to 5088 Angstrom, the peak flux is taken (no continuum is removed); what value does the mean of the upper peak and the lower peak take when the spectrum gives 8.3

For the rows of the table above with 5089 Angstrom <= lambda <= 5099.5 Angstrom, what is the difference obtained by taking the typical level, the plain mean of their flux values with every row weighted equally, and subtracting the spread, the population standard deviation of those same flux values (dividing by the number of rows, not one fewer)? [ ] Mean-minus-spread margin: 7.3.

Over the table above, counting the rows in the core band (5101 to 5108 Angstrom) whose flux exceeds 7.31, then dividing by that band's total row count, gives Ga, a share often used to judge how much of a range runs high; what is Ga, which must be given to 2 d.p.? 0.17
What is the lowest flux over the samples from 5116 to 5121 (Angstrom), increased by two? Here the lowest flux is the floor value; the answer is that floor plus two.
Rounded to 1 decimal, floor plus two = 9.7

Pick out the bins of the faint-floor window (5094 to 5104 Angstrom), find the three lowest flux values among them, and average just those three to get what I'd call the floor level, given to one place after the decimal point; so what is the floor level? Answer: 6.9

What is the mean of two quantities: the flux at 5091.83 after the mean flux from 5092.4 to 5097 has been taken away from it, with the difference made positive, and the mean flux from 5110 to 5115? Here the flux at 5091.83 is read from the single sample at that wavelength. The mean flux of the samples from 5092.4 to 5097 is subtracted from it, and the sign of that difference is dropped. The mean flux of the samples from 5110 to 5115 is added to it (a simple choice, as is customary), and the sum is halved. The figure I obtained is 4.1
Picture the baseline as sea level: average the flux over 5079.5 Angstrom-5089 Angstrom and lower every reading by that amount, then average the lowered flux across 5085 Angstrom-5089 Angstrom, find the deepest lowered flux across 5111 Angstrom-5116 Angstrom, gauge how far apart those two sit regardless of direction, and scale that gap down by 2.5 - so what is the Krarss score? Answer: 0.3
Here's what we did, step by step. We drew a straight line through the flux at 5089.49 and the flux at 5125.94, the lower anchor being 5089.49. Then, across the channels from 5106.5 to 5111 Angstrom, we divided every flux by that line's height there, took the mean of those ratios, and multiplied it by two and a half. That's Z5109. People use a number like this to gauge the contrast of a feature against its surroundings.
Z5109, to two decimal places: 2.40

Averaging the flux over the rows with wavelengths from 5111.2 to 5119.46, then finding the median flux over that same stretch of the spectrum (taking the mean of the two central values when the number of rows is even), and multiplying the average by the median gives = 59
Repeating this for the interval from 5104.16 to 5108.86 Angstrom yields 48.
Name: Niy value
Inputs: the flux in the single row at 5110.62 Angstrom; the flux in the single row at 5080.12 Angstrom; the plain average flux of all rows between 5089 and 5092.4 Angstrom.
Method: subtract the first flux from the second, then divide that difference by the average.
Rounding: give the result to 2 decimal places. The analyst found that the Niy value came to 0.14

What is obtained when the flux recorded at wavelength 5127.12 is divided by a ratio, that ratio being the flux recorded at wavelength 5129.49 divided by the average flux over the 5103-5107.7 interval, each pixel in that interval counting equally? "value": 7.0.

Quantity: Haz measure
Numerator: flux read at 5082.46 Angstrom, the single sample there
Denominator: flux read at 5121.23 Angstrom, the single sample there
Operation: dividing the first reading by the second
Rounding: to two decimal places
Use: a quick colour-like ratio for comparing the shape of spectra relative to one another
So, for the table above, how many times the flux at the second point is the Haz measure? 0.99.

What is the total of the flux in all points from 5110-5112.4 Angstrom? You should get 14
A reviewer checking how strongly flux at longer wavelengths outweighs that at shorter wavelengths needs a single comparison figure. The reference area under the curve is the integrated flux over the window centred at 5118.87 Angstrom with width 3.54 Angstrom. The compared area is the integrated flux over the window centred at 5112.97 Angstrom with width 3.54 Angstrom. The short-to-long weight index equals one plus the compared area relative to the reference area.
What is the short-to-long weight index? 1.93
